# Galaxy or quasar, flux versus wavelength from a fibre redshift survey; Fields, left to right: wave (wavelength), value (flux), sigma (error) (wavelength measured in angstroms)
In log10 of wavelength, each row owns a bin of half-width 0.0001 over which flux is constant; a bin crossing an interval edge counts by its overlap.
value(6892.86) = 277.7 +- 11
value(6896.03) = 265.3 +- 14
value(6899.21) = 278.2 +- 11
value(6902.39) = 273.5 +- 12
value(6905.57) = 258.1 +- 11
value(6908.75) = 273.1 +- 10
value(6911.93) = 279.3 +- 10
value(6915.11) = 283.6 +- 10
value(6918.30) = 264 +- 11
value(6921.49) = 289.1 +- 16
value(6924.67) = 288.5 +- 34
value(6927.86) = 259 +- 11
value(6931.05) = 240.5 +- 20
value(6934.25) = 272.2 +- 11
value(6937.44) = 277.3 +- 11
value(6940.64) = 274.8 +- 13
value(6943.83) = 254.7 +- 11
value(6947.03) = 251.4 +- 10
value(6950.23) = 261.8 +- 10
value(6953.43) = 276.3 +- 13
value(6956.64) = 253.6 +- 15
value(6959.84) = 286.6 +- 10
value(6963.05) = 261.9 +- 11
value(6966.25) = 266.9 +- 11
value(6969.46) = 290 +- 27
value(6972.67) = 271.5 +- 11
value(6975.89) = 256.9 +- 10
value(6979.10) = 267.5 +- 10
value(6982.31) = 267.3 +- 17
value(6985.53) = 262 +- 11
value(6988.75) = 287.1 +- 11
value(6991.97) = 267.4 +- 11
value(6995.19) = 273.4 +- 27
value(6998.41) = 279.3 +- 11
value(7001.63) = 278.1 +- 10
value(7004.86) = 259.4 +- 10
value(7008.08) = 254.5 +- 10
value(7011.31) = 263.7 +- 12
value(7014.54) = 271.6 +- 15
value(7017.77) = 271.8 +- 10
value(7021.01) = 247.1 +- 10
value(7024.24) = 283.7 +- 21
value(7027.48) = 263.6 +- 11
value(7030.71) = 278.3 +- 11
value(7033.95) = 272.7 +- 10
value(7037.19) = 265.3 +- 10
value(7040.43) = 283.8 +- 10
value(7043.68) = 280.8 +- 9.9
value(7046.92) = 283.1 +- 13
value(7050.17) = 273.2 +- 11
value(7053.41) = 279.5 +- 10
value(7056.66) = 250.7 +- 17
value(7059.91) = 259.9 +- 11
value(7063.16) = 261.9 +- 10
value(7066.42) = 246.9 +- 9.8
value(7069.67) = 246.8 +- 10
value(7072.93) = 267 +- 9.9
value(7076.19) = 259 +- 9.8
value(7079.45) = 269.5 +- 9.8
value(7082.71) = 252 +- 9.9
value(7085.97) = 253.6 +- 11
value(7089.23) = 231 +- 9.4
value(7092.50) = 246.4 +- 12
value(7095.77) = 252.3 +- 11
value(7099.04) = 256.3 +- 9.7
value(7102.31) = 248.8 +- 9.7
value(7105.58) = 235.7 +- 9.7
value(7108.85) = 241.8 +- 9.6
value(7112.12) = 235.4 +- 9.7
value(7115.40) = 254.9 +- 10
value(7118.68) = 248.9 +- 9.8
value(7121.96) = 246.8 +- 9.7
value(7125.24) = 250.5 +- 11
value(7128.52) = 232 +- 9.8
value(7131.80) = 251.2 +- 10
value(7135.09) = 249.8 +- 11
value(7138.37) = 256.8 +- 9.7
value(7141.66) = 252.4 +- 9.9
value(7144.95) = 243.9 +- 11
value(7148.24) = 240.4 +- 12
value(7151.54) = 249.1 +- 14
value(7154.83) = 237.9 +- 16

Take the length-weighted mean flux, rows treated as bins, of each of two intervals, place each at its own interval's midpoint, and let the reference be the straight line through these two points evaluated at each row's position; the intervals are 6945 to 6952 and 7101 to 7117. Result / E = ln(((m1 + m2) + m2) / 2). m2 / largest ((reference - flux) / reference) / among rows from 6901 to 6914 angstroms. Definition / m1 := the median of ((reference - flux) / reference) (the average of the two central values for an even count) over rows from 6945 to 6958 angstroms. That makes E -4.9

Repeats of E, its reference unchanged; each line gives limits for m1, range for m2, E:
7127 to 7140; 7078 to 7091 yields -3.3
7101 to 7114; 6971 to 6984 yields -7.9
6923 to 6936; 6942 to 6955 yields -4.8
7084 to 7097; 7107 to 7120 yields -3.8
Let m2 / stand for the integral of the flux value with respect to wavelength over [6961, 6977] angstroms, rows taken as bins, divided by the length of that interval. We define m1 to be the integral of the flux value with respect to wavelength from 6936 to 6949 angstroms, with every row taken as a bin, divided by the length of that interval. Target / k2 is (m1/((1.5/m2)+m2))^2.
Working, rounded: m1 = 264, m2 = 270.2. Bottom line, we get 0.96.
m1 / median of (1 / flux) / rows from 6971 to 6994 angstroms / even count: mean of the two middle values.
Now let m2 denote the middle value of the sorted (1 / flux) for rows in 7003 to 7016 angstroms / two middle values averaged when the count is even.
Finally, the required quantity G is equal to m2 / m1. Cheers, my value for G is 1.02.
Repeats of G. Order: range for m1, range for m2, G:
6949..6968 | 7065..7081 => 1.02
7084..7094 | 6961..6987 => 0.92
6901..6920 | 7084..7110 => 1.10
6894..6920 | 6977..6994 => 1.02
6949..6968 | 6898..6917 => 0.96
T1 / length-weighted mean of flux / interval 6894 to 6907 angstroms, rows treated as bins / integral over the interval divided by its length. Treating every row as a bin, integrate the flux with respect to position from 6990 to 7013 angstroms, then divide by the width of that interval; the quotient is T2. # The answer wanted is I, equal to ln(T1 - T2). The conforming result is -0.2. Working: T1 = 269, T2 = 268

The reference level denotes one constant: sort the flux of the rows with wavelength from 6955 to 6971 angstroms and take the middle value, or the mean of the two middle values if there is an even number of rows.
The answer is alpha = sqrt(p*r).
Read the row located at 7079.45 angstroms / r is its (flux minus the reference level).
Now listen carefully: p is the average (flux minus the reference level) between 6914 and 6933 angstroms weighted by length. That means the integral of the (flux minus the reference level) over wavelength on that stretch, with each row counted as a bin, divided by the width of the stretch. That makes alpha 3.0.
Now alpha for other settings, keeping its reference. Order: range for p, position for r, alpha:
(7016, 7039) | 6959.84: 6.5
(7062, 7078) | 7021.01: 14.5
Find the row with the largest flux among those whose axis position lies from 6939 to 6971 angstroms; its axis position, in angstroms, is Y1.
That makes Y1 6969.46 angstroms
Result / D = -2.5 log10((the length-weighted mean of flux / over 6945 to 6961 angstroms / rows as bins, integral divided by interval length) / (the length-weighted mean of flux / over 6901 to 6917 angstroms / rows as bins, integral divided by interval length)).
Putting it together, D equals 0.034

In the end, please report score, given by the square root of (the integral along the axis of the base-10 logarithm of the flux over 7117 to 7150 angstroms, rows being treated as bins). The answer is 8.89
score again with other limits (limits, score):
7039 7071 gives 8.81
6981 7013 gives 8.82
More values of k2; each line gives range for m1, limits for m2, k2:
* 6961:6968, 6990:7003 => 0.94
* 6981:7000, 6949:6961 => 1.03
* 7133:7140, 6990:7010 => 0.89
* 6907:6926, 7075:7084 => 1.15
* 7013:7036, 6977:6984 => 1.02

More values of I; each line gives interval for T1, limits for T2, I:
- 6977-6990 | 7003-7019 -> 1.8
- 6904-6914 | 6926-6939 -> 2.1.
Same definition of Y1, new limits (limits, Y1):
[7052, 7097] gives 7053.41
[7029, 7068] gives 7040.43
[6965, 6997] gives 6969.46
